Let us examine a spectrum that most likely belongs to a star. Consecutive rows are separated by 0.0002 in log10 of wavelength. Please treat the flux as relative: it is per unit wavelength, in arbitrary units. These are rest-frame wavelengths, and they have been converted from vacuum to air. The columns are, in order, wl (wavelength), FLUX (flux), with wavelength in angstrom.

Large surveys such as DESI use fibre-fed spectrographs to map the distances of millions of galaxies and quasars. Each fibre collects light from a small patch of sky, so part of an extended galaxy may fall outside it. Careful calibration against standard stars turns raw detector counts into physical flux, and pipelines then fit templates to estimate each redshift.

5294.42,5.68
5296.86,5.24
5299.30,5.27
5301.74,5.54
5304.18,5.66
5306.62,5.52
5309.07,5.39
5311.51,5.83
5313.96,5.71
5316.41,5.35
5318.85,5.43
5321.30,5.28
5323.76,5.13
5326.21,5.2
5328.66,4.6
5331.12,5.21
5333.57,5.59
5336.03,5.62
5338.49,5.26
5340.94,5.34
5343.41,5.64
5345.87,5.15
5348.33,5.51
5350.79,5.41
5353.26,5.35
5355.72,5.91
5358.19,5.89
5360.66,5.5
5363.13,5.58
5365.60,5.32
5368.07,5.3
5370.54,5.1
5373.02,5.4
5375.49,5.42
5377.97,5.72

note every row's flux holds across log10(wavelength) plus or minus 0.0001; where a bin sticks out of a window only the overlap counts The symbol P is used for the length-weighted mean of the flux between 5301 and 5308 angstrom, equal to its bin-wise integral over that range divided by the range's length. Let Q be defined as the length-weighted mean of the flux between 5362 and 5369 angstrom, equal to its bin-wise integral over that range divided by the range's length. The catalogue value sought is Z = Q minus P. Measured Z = -0.17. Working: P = 5.57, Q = 5.40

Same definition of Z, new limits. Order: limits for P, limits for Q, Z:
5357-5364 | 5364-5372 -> -0.40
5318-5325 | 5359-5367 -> 0.22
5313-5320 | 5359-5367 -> -0.01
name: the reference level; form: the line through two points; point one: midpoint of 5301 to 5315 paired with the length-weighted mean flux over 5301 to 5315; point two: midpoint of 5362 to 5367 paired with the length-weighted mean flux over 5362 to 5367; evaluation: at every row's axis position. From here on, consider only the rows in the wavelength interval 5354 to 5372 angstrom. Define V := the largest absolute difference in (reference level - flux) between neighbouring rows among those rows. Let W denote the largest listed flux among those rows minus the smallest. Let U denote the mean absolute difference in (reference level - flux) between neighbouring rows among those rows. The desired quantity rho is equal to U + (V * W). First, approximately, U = 0.16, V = 0.38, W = 0.81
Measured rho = 0.5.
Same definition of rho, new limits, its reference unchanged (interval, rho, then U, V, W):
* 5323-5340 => 1.0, 0.34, 0.62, 1.02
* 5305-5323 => 0.5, 0.21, 0.45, 0.55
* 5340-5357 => 0.7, 0.31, 0.57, 0.76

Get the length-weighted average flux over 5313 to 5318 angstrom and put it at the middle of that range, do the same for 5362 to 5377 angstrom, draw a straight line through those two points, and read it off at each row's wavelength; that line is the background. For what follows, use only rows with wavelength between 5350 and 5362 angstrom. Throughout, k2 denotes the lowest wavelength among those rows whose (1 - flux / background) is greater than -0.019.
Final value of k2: 5350.79 angstrom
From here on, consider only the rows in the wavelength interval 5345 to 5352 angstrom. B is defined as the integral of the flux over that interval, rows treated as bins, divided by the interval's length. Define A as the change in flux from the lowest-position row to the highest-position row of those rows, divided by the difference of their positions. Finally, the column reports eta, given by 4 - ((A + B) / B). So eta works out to 2.990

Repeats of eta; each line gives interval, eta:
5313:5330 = 3.014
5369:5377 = 2.988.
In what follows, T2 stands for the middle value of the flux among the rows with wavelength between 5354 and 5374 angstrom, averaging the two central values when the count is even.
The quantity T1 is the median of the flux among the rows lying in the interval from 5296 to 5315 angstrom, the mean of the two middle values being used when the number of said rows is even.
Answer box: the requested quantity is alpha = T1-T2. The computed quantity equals 0.08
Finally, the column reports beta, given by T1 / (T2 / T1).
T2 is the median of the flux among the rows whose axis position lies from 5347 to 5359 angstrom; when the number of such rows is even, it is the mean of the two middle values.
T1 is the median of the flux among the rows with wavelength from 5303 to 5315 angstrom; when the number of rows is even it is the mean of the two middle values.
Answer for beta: 5.8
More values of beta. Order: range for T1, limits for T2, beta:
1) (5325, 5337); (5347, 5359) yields 4.9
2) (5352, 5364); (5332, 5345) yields 5.6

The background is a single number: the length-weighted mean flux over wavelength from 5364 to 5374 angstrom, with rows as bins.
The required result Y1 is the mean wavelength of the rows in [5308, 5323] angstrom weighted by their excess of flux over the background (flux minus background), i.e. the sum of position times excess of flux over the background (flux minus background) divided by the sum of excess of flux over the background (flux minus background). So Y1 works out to 5313.1 angstrom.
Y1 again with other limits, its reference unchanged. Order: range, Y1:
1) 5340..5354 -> 5346.6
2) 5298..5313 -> 5307.2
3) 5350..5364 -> 5357.8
